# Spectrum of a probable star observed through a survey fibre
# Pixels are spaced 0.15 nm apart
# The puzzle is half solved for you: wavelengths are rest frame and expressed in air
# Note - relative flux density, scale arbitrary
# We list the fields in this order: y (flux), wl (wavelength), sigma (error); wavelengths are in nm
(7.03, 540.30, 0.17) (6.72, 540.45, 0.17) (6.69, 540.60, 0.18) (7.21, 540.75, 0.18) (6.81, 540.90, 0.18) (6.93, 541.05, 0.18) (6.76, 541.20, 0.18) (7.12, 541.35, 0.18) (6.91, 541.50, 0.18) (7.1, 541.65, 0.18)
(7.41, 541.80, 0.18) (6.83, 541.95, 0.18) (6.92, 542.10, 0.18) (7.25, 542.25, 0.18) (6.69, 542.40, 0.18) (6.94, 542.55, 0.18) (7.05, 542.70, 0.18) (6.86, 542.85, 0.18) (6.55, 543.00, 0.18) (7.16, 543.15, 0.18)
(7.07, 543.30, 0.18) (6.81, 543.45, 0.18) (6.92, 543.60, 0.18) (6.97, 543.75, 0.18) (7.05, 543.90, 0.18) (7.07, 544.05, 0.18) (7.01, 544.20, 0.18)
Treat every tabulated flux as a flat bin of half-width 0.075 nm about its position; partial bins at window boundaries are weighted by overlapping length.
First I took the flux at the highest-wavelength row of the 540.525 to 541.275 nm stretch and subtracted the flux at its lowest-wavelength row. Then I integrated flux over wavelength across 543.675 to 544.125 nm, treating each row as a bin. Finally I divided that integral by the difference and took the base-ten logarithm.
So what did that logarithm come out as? 1.7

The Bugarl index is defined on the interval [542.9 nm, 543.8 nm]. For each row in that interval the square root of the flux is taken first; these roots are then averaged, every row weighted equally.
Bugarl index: 2.63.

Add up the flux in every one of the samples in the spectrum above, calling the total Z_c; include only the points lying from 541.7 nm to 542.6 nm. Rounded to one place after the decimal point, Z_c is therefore 42.0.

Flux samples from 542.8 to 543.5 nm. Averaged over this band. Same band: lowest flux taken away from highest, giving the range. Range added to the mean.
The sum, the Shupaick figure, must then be 7.50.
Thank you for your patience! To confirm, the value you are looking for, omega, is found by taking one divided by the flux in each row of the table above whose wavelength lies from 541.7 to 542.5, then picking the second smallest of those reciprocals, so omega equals 0.1379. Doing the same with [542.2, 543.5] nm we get 0.1397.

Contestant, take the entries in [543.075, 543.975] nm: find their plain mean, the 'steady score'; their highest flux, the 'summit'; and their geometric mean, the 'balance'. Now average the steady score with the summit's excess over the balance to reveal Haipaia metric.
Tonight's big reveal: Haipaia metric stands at 3.58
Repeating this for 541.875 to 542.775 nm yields 3.63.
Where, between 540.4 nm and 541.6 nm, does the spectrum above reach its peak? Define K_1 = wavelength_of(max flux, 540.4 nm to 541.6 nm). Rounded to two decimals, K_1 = 540.75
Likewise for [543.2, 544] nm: 543.30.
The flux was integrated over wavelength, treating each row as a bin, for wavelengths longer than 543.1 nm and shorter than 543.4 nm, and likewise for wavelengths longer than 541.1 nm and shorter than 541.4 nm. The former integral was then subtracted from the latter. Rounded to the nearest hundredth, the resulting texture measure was -0.05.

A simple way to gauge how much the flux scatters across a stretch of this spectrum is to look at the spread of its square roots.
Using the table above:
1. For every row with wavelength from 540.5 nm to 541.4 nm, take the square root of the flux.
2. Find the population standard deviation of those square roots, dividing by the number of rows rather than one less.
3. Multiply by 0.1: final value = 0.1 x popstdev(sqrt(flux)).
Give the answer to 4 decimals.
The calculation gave 0.0036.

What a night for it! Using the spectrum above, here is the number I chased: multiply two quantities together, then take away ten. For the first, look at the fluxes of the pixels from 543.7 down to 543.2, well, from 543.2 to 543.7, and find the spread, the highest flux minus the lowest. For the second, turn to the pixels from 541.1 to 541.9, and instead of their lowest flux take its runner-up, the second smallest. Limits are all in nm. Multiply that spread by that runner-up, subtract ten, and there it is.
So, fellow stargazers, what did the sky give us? -8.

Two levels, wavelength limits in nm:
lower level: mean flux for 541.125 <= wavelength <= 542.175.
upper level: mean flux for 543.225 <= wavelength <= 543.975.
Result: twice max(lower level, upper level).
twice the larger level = 14.0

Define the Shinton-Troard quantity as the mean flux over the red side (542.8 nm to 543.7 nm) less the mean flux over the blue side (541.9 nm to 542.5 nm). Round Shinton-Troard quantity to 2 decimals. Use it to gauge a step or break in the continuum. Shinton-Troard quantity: -0.03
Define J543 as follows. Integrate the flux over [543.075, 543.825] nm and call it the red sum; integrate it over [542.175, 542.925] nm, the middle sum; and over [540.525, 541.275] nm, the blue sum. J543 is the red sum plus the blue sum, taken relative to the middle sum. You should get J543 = 1.993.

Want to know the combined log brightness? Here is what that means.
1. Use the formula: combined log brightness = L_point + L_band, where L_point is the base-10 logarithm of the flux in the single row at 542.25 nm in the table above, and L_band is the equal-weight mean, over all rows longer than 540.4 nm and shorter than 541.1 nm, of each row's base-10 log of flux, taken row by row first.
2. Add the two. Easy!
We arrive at 1.70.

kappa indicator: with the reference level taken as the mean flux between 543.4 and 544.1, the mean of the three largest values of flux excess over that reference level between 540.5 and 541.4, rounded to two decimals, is 0.12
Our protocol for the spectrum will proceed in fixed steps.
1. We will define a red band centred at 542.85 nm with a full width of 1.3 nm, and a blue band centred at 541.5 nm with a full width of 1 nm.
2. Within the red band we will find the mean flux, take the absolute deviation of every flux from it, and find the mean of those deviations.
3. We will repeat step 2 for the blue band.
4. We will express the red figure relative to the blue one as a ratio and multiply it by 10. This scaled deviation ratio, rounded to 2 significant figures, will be 10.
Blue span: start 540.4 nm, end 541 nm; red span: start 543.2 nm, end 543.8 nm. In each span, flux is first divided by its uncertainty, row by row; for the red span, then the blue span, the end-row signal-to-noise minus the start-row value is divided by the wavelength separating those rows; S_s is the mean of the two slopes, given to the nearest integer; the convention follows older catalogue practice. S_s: -3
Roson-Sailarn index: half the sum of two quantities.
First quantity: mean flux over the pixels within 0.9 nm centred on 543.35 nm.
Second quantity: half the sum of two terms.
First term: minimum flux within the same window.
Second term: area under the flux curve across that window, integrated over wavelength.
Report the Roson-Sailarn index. 6.6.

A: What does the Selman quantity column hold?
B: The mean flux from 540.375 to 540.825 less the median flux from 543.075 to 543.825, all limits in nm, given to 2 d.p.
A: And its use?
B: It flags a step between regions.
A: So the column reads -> -0.10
